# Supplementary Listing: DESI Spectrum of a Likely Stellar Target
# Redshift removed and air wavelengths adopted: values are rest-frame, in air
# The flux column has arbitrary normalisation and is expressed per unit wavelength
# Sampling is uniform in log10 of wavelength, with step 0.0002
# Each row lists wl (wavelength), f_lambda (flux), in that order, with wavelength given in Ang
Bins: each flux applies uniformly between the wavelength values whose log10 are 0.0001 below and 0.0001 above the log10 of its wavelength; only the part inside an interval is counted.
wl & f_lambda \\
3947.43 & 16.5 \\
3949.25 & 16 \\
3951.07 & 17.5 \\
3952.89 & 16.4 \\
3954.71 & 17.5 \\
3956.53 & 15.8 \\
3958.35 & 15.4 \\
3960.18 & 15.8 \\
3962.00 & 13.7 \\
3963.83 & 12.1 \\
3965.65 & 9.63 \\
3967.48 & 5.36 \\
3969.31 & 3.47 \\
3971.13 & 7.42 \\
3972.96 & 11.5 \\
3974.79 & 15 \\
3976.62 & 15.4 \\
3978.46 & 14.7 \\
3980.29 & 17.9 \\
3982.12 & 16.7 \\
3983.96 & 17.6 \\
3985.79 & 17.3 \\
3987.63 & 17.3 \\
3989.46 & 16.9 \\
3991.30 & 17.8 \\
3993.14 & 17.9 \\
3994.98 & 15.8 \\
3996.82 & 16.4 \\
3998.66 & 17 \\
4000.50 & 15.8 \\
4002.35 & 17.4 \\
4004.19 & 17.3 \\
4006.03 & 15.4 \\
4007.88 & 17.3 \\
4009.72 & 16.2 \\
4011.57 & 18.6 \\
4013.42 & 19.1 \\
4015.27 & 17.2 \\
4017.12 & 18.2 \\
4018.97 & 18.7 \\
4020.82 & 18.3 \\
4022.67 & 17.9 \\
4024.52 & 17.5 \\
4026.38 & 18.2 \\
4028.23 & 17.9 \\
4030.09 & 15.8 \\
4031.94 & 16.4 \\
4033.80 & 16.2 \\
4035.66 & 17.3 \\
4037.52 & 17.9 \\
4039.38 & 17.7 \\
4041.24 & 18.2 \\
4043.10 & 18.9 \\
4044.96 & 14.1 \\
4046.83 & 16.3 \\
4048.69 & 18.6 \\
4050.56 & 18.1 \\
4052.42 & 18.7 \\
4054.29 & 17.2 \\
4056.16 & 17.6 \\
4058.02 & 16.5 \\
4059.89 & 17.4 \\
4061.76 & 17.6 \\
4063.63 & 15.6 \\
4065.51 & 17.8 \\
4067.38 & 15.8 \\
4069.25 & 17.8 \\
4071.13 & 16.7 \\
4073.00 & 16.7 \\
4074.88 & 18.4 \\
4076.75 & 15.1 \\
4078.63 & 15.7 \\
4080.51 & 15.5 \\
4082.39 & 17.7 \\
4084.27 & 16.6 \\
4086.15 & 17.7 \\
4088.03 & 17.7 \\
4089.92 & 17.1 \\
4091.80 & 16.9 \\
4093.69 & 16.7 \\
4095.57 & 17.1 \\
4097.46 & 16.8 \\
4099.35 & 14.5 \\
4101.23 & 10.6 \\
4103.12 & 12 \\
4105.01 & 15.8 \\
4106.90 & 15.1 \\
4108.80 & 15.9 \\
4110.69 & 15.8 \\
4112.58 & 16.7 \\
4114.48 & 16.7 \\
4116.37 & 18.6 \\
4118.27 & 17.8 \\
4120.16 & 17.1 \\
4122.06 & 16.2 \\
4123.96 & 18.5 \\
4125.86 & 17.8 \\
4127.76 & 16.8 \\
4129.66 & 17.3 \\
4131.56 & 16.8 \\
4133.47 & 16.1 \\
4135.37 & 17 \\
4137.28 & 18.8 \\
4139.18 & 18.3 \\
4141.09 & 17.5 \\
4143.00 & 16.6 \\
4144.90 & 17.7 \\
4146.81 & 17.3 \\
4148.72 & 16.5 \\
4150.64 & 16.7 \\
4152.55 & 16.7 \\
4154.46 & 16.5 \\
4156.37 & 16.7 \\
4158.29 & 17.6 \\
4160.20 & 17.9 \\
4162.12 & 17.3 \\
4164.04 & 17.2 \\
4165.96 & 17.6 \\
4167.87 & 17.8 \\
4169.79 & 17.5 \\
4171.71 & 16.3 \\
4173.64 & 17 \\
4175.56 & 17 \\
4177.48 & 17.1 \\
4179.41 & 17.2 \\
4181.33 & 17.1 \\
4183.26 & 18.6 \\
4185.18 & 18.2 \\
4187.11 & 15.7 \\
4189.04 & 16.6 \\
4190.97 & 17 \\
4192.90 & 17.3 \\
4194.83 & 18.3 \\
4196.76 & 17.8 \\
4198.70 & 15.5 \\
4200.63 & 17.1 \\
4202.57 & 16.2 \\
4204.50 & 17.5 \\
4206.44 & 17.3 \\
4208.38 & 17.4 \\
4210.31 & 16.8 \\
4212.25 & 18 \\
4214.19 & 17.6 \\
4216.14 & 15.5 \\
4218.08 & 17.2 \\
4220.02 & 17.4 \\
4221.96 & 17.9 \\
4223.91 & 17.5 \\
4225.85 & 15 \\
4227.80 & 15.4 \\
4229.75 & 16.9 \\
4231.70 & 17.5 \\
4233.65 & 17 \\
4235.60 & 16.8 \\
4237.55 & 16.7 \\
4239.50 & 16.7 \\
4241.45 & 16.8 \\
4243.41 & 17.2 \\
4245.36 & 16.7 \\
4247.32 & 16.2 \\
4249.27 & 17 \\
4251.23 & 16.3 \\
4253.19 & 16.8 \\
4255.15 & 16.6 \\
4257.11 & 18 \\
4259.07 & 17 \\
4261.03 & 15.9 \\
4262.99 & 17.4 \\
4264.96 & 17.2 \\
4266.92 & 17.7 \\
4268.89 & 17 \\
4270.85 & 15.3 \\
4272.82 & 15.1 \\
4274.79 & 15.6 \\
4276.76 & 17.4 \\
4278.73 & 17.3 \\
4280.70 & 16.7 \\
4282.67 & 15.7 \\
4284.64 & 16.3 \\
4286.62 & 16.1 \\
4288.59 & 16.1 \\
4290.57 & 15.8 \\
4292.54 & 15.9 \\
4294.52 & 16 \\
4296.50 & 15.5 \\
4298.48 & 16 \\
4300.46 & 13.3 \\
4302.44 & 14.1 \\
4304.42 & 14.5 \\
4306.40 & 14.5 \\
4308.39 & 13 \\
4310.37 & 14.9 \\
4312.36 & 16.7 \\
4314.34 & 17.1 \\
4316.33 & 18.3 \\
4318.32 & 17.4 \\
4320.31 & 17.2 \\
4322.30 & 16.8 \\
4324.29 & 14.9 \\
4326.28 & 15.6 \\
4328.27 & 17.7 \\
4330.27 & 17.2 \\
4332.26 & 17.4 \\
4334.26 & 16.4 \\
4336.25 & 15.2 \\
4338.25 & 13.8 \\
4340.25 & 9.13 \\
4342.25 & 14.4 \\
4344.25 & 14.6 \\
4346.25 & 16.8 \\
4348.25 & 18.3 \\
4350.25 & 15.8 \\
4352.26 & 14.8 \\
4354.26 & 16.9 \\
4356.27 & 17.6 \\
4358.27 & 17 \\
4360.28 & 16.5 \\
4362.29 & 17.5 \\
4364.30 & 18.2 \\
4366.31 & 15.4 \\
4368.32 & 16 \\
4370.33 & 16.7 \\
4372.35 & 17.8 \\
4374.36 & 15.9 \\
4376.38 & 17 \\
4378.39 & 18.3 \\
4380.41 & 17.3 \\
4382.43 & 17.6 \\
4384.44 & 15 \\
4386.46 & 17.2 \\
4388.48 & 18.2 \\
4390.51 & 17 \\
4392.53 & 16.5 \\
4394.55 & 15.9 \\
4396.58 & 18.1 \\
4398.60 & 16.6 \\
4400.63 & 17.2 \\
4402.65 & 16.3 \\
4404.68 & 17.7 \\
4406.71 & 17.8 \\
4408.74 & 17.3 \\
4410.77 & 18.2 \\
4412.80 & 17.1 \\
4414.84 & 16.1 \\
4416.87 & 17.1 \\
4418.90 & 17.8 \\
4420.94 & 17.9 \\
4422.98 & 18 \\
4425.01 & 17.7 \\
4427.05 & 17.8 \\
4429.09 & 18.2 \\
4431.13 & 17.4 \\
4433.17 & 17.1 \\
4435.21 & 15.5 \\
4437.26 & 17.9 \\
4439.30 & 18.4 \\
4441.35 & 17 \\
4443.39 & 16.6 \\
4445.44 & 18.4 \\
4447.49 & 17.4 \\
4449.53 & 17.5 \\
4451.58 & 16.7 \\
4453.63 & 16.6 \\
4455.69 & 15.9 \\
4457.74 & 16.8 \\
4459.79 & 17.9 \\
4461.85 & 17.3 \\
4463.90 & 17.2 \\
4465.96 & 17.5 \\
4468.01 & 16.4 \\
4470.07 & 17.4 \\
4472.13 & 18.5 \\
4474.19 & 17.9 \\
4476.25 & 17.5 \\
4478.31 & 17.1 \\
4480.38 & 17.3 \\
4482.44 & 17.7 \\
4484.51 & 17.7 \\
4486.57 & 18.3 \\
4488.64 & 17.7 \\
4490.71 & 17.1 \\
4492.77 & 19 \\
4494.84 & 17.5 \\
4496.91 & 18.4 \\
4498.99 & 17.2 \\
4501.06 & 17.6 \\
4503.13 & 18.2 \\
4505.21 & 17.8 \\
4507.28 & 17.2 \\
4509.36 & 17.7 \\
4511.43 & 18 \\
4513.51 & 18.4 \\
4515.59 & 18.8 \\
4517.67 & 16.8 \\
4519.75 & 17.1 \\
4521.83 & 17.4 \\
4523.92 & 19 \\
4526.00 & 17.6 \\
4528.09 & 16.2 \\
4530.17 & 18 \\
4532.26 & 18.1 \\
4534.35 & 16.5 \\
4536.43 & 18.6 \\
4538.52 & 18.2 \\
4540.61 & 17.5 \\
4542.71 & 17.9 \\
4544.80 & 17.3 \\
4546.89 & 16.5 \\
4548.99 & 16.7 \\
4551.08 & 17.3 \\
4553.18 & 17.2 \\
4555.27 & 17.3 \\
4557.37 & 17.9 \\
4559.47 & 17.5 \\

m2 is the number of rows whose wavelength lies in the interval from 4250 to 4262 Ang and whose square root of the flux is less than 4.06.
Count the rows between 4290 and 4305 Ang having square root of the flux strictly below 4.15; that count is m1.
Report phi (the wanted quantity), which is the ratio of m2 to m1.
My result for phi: 0.25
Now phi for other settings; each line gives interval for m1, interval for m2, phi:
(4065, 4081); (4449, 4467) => 0.17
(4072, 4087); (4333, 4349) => 1.20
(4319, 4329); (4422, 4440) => 0.25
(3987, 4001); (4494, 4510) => 0.00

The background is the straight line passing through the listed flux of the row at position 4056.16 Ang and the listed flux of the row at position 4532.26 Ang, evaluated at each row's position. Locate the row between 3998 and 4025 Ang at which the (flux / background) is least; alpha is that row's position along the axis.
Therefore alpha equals 4006.03 Ang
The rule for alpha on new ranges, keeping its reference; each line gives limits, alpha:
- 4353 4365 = 4360.28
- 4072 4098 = 4076.75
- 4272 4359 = 4340.25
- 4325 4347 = 4340.25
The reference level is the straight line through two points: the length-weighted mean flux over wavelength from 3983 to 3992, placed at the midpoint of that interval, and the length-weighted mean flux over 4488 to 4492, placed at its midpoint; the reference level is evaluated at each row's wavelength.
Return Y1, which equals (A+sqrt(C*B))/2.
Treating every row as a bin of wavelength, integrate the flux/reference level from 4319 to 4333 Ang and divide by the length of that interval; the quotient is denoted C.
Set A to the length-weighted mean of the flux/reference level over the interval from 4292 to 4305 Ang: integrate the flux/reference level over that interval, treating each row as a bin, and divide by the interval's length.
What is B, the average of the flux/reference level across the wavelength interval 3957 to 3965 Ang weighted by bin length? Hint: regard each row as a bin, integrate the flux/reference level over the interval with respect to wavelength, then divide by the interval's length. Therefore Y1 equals 0.87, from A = 0.86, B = 0.82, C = 0.96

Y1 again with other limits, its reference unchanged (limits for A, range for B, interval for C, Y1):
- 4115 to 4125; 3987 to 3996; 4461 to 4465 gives 1.00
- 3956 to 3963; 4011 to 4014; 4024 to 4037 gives 0.95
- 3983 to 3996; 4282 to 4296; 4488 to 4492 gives 0.97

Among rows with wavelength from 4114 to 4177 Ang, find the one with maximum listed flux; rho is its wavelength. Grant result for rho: 4137.28 Ang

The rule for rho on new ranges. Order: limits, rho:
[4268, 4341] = 4316.33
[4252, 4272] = 4257.11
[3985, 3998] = 3993.14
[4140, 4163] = 4160.20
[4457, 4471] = 4459.79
